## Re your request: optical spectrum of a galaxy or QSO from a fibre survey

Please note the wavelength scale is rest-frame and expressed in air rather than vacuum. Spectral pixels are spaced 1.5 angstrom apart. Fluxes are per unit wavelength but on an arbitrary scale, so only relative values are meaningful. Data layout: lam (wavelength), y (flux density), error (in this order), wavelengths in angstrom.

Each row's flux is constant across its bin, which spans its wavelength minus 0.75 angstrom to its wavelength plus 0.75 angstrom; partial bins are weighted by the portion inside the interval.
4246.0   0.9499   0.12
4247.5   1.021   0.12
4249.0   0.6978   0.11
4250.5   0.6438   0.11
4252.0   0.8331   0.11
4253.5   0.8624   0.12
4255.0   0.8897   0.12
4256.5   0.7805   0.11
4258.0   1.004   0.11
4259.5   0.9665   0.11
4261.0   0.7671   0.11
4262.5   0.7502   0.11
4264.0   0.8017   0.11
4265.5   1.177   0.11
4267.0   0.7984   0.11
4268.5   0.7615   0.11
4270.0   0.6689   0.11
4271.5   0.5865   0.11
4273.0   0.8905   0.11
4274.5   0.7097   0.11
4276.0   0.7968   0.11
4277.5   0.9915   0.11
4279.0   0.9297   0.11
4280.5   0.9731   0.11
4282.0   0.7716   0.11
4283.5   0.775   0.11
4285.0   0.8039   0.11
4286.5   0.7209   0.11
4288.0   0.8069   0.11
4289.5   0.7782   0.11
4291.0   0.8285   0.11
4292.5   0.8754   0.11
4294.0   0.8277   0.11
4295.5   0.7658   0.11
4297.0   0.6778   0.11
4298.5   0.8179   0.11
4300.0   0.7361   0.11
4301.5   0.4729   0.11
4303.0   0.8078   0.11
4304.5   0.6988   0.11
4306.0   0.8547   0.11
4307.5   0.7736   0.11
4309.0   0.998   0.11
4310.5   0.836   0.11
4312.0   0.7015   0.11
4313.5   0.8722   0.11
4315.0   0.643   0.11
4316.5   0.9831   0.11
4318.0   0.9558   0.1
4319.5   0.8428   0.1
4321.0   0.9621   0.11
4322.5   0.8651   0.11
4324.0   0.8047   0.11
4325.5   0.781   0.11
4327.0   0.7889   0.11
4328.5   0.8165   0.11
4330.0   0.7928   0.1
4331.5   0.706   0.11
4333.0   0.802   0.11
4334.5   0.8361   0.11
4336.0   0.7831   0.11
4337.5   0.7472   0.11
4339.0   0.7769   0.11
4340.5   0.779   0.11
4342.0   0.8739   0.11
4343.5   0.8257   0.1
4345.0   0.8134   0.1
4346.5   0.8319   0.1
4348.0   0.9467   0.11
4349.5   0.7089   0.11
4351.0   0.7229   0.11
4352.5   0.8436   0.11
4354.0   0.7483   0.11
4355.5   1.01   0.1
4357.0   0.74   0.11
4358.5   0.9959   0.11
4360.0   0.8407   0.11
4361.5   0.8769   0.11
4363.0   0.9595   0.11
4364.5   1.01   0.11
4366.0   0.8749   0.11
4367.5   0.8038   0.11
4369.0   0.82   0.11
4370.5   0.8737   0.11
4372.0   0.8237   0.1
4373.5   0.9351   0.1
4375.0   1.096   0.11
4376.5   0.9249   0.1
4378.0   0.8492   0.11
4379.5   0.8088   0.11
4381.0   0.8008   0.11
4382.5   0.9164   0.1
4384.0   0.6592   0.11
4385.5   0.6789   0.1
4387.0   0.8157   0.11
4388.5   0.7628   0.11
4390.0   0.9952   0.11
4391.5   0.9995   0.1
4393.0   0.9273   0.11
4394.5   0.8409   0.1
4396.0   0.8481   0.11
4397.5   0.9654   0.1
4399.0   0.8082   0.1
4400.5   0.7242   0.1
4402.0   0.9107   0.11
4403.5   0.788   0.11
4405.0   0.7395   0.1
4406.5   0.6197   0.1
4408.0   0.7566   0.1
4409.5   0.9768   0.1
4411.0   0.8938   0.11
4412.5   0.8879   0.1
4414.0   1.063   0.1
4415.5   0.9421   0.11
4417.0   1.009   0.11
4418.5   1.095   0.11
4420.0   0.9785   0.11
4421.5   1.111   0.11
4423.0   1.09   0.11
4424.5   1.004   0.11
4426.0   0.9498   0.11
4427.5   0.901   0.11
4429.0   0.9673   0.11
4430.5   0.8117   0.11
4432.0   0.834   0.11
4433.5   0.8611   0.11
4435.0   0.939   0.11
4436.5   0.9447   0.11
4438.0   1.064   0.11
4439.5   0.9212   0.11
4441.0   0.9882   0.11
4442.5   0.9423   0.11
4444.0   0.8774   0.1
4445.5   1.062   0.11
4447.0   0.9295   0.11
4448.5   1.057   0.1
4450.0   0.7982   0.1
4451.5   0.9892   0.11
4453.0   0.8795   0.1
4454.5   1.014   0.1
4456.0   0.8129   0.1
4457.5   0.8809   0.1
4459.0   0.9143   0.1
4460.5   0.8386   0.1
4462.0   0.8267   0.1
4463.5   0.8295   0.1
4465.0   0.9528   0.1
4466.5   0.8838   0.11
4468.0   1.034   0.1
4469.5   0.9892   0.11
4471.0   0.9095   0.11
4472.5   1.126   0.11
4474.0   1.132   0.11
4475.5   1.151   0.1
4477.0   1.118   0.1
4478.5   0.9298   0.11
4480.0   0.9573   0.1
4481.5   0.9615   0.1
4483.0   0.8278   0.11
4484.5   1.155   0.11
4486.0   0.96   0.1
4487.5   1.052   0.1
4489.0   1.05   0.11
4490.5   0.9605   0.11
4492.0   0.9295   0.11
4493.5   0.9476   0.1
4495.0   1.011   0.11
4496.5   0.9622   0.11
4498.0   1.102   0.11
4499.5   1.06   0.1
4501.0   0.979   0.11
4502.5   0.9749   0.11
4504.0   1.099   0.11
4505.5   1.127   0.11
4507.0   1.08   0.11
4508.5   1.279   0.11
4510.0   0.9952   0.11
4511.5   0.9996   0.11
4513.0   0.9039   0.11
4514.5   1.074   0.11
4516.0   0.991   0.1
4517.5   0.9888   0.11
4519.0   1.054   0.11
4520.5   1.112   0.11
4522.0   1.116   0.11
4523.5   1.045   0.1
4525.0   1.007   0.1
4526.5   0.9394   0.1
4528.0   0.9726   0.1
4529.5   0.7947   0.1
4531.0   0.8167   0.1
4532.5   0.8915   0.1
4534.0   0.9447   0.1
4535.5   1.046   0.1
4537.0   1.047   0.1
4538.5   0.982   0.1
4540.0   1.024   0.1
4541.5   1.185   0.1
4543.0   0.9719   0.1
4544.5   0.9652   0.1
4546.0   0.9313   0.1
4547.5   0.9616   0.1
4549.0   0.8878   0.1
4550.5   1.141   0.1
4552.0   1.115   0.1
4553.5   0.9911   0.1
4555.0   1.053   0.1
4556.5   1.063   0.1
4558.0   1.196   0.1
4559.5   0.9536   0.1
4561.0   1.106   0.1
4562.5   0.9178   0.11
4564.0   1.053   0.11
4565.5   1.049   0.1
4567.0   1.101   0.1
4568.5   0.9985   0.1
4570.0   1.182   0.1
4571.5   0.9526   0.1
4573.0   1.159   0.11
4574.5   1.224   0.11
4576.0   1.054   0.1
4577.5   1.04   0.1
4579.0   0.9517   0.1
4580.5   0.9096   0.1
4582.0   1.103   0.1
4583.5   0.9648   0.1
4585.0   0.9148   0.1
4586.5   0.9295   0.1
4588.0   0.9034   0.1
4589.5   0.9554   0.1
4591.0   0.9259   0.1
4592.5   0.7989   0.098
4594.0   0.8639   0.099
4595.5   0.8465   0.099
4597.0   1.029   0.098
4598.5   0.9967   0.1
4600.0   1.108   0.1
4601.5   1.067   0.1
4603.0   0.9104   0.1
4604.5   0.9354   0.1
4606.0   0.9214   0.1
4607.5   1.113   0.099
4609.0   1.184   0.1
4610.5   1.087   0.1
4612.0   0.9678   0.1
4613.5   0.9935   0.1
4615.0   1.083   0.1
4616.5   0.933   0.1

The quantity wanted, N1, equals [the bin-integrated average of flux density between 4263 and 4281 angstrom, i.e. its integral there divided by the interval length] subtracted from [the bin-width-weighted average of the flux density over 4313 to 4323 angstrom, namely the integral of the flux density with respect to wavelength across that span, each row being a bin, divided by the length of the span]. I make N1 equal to 0.04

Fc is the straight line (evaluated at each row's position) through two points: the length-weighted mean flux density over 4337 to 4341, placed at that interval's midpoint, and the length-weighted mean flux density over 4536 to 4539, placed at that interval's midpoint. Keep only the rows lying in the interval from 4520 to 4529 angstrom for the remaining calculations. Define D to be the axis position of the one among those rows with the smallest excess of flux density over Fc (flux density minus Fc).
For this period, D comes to 4526.5 angstrom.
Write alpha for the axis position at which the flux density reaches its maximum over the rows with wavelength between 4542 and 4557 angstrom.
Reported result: 4550.5 angstrom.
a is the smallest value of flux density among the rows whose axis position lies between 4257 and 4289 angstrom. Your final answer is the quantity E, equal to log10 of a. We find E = -0.23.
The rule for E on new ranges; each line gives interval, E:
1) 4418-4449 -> -0.09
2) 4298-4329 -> -0.33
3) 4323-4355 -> -0.15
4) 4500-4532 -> -0.10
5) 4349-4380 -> -0.15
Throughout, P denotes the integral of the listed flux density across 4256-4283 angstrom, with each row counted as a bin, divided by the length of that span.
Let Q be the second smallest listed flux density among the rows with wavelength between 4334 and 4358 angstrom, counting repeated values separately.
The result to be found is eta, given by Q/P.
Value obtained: 0.86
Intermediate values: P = 0.84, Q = 0.7229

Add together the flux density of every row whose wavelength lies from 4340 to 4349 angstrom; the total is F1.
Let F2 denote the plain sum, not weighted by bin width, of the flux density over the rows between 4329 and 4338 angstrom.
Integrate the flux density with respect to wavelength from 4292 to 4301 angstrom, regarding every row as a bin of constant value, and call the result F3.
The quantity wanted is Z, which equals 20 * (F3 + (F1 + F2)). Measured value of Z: 334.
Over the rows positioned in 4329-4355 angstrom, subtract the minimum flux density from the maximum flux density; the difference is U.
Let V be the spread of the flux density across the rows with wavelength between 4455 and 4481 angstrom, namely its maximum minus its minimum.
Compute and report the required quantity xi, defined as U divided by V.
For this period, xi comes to 0.7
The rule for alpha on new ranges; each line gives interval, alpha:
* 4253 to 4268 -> 4265.5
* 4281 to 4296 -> 4292.5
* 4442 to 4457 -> 4445.5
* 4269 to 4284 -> 4277.5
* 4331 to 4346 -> 4342.0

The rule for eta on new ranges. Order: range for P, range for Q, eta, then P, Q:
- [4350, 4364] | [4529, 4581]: 0.95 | 0.86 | 0.8167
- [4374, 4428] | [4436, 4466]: 0.91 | 0.89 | 0.8129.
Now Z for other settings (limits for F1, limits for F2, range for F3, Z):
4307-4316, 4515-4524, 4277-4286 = 379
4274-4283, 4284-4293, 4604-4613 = 386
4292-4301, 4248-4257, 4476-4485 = 367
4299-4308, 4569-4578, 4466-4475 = 403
